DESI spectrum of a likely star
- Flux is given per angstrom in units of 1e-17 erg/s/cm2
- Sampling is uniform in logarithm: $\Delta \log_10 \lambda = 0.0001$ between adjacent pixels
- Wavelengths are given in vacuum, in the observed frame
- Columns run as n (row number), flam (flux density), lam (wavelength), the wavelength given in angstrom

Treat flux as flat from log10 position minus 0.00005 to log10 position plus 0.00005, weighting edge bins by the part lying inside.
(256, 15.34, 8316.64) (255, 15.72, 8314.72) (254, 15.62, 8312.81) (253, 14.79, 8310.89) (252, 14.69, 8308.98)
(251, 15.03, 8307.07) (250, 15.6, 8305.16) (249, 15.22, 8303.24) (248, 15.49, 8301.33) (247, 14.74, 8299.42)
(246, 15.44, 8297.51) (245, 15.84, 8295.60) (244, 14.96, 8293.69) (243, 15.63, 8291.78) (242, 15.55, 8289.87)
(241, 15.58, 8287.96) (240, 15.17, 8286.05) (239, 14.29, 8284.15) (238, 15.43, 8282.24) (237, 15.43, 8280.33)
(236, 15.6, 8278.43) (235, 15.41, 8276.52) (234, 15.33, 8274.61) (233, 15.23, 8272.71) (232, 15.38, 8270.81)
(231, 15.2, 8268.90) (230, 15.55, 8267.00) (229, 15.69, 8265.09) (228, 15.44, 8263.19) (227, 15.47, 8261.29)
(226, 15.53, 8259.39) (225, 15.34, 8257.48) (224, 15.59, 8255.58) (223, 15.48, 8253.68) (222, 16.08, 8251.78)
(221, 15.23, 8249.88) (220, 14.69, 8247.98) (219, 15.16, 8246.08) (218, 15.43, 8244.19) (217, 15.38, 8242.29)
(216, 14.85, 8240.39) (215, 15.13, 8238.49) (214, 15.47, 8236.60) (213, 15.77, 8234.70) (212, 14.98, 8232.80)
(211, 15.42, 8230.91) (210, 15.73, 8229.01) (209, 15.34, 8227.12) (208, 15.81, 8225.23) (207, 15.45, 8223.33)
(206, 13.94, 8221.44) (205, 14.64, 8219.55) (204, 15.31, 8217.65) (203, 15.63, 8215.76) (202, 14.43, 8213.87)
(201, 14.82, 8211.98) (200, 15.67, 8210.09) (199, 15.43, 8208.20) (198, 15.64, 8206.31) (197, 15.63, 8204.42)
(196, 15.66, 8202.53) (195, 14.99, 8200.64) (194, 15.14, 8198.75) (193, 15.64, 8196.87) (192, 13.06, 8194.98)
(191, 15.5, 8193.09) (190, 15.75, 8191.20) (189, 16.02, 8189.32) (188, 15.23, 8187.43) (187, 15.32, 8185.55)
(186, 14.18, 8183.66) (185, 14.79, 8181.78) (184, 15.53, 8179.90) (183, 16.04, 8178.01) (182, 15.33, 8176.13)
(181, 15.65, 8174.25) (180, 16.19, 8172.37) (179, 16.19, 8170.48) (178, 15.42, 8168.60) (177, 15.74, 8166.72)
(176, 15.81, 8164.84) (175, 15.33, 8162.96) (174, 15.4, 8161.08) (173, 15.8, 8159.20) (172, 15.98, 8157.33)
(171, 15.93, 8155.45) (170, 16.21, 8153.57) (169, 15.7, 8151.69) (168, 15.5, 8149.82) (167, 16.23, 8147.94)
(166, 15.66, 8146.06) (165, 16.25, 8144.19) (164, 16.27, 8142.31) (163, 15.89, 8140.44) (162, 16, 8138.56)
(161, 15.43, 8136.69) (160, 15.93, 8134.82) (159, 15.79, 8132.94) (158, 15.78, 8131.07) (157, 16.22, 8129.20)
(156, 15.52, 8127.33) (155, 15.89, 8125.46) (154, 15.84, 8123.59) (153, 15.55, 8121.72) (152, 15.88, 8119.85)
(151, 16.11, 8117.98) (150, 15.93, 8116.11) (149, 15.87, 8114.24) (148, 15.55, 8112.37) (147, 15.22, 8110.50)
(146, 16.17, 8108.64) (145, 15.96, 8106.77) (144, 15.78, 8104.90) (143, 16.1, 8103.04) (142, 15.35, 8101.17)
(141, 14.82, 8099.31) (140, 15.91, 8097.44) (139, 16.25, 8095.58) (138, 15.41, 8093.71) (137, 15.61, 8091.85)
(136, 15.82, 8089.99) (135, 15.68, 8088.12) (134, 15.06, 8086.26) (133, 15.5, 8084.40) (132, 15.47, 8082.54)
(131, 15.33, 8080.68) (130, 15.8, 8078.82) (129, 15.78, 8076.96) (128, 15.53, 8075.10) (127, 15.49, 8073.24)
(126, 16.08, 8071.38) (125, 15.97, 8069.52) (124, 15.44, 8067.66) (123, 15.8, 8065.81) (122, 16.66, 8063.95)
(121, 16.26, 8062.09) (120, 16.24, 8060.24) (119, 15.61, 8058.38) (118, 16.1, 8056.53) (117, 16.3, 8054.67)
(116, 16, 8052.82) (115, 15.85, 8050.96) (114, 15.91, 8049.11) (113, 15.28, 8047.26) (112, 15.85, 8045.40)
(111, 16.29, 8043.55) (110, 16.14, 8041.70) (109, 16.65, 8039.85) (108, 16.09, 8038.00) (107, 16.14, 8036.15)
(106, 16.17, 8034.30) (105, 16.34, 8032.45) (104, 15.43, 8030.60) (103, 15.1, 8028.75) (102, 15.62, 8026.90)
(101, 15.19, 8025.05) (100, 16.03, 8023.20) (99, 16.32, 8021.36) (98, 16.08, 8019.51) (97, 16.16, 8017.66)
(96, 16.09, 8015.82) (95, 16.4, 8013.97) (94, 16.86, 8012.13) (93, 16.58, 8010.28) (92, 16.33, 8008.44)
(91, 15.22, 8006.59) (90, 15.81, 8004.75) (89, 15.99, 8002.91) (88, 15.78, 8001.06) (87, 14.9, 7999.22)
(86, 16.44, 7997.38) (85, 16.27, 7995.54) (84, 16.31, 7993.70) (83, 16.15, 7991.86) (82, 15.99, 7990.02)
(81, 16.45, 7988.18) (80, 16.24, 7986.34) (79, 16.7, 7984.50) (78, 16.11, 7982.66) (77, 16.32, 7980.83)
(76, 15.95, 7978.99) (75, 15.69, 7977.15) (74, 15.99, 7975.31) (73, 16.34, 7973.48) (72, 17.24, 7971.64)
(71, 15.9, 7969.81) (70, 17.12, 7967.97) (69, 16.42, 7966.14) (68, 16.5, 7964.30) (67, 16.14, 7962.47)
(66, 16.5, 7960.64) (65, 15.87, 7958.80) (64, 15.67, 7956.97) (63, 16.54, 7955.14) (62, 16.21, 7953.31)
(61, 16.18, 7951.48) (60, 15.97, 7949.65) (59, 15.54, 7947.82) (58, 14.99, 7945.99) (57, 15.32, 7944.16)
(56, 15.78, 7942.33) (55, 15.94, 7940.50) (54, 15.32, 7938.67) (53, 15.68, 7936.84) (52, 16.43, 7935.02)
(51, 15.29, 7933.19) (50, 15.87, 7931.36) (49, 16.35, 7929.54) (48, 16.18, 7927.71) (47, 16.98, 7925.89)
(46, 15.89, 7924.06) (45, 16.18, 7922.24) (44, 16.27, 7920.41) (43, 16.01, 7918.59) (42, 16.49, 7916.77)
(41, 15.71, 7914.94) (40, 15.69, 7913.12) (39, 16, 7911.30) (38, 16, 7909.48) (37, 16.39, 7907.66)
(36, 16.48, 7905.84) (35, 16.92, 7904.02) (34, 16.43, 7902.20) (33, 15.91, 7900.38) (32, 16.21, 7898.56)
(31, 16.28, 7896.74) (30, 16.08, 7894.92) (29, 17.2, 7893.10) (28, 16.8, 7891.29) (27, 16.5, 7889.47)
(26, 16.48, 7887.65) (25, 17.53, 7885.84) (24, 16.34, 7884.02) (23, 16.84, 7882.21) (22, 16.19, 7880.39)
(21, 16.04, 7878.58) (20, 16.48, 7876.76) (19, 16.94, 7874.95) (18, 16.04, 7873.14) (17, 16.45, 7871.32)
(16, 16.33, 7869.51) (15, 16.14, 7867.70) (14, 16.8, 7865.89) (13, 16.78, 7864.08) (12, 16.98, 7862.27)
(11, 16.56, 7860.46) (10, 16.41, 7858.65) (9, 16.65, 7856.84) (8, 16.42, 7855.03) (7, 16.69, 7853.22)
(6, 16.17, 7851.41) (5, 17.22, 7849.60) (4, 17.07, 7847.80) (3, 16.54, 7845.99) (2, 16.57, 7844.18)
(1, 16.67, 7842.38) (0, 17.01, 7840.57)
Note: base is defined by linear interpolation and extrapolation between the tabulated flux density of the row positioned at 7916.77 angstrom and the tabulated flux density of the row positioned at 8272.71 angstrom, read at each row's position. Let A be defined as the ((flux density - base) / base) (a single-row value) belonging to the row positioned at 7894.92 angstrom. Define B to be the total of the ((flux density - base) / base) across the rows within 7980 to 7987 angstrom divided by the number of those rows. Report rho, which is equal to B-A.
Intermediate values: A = -0.029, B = 0.005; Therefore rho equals 0.035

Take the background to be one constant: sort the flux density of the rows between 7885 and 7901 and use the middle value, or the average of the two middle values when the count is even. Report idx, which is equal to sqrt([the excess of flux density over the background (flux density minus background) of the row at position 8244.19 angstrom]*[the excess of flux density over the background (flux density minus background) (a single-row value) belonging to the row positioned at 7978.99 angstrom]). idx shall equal 0.75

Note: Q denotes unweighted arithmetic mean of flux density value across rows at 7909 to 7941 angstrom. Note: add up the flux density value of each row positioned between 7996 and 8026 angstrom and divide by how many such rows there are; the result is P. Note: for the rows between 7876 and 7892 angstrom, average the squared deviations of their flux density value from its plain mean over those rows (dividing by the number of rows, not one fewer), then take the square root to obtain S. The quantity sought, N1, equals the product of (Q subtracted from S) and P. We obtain -250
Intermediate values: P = 16.0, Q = 16.0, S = 0.414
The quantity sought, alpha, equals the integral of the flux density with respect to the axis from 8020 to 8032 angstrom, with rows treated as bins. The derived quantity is 188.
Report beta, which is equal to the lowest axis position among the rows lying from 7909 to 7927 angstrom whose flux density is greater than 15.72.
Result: 7909.48 angstrom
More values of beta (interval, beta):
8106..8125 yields 8106.77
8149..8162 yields 8153.57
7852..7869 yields 7853.22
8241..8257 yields 8251.78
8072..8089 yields 8076.96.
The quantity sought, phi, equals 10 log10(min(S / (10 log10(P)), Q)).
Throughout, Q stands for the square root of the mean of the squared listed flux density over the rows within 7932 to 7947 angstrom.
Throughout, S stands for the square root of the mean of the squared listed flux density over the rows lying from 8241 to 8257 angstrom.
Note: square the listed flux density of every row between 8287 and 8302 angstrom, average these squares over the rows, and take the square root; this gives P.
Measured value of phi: 1.12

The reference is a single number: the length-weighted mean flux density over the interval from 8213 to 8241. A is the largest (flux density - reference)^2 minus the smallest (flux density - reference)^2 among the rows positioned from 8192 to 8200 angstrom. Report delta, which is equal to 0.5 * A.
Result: 2.3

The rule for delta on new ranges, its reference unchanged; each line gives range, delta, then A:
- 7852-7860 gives 0.4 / 0.76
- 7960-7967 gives 0.4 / 0.81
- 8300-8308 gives 0.1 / 0.16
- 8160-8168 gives 0.2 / 0.35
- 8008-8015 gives 0.7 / 1.48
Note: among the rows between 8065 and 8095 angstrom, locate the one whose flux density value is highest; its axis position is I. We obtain 8071.38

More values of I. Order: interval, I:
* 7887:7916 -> 7893.10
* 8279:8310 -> 8295.60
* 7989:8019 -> 8012.13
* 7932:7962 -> 7955.14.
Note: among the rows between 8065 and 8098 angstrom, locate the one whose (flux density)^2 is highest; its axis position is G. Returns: 8095.58 angstrom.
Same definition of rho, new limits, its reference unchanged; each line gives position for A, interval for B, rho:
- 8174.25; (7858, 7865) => -0.005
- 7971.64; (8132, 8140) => -0.053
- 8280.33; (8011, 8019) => 0.000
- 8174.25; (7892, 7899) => -0.012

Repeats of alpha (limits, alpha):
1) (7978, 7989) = 179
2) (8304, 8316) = 183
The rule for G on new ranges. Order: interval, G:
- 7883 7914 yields 7885.84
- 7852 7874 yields 7862.27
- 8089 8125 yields 8095.58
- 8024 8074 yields 8063.95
